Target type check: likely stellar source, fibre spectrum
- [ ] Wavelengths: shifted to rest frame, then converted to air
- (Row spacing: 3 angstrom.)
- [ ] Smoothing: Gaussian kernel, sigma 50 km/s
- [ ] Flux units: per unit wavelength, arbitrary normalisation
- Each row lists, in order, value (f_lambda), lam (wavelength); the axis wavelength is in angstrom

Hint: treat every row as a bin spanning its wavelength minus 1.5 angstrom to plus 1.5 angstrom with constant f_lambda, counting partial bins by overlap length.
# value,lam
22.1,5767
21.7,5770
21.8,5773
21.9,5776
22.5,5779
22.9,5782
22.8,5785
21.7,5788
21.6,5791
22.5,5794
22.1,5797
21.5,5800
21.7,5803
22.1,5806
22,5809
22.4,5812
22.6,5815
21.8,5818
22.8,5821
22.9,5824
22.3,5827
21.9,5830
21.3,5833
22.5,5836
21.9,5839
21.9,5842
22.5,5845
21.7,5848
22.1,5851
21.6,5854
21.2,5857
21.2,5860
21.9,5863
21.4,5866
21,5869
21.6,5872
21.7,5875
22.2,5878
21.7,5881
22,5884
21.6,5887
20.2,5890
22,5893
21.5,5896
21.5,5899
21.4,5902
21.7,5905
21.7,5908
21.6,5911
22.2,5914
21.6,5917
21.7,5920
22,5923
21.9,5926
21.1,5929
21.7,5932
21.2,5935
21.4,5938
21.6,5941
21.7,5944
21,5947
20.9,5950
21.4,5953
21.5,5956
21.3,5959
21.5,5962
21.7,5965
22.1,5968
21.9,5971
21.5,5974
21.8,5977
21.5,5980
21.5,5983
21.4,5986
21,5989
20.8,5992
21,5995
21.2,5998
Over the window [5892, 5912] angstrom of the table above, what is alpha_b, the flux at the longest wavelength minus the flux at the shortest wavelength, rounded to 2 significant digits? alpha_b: -0.40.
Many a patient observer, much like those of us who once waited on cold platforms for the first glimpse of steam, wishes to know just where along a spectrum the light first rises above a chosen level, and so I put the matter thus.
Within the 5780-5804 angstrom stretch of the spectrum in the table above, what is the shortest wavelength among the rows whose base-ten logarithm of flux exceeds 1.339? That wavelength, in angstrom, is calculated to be 5782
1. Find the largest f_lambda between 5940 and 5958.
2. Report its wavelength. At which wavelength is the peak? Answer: 5944 angstrom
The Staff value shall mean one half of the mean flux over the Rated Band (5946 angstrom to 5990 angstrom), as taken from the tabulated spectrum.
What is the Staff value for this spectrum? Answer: 10.7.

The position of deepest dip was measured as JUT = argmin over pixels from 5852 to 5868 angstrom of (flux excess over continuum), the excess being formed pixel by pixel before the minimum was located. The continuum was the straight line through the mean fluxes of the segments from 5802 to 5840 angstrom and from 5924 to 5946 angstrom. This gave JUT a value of 5857 angstrom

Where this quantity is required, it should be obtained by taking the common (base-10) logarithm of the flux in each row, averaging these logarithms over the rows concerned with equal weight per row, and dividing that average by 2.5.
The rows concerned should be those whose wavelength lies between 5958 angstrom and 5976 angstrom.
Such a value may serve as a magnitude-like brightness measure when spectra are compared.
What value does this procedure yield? 0.534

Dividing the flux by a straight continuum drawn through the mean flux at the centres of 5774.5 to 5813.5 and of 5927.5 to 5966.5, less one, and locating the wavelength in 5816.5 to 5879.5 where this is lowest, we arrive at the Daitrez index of 5869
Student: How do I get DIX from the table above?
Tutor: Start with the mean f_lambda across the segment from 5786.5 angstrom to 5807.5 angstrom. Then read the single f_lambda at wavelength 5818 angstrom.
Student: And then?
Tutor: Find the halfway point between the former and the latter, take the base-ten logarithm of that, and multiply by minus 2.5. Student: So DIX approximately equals -3.35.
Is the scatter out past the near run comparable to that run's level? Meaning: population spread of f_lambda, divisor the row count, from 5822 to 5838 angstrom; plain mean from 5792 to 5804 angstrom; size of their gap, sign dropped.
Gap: 21.40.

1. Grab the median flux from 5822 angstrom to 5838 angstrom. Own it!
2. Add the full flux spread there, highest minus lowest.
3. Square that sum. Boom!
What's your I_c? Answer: 571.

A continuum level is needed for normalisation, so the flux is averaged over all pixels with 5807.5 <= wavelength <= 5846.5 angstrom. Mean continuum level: 22.2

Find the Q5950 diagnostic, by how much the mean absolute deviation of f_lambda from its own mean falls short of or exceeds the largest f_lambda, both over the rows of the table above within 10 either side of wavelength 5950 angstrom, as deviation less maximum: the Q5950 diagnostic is -21.5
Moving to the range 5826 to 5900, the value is -22.1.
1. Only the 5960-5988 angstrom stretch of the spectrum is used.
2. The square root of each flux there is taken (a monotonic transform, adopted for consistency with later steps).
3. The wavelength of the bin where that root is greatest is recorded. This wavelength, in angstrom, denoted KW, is 5968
